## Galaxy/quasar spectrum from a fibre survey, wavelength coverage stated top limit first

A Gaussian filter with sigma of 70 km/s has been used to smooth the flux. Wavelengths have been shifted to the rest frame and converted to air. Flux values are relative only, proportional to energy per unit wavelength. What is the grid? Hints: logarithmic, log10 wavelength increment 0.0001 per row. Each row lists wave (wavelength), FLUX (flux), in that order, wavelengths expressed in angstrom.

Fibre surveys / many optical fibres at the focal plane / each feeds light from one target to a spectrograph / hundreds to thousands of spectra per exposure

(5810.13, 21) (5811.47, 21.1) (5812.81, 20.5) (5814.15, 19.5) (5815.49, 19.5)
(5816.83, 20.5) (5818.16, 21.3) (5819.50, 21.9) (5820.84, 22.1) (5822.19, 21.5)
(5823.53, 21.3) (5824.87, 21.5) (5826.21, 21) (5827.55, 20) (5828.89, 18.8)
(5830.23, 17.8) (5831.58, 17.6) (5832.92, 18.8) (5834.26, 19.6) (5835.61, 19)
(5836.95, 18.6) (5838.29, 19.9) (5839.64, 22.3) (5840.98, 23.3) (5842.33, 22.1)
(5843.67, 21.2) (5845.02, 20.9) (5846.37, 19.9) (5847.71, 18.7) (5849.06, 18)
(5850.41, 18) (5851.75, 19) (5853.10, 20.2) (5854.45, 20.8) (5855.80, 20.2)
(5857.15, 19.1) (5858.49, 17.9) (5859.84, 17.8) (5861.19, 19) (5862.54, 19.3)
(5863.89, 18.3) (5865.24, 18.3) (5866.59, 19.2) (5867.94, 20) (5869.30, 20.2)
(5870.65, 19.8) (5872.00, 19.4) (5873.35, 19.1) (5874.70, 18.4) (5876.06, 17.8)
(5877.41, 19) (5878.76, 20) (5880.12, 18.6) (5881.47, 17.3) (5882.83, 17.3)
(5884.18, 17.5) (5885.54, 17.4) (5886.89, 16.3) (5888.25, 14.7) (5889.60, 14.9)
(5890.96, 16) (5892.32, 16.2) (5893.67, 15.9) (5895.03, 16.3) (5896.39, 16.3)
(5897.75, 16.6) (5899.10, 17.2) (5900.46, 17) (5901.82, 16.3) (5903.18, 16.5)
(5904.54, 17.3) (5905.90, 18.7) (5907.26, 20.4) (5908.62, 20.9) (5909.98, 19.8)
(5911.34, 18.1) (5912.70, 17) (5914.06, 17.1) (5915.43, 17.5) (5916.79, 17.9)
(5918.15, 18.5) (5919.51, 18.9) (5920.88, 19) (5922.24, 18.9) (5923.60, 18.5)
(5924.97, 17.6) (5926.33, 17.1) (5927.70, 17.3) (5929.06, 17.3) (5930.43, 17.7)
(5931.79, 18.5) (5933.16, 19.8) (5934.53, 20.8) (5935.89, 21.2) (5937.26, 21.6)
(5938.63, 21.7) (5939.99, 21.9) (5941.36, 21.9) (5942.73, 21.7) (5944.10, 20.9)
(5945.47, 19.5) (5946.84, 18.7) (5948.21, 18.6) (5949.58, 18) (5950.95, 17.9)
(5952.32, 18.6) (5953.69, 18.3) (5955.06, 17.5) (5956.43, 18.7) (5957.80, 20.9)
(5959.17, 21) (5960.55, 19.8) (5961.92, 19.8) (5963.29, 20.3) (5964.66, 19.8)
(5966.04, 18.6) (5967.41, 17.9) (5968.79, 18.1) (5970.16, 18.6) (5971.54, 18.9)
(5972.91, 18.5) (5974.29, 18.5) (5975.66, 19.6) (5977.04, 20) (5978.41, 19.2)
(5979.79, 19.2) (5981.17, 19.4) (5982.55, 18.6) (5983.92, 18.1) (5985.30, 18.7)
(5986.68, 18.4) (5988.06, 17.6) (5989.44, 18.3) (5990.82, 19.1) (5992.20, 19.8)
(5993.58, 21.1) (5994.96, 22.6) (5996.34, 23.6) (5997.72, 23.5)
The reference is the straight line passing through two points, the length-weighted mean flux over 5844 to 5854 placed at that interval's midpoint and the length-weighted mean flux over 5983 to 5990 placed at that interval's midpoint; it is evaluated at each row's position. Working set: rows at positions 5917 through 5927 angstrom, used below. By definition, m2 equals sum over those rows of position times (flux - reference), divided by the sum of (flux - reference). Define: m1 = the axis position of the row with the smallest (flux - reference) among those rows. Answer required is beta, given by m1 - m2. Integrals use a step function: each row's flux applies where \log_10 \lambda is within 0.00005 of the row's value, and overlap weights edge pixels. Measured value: 0.6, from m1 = 5926.33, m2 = 5925.7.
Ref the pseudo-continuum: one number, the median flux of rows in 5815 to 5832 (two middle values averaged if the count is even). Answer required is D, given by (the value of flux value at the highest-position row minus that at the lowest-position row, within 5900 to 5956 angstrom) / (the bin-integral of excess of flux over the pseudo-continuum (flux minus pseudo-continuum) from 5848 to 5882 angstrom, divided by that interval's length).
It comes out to -0.2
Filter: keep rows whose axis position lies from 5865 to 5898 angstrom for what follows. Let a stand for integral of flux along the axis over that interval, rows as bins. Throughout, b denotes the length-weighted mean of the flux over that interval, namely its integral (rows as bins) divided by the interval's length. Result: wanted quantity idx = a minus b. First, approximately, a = 584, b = 17.7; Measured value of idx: 566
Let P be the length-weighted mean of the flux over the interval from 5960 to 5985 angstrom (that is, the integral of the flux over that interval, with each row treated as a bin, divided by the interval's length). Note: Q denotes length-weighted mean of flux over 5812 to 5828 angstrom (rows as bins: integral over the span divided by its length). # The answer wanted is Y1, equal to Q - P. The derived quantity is 1.9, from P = 19.0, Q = 20.9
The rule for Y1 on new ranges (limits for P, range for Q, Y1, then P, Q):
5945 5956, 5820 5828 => 2.9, 18.4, 21.3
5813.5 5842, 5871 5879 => -1.4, 20.3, 18.9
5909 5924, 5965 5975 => 0.1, 18.3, 18.5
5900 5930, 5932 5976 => 1.5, 18.1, 19.6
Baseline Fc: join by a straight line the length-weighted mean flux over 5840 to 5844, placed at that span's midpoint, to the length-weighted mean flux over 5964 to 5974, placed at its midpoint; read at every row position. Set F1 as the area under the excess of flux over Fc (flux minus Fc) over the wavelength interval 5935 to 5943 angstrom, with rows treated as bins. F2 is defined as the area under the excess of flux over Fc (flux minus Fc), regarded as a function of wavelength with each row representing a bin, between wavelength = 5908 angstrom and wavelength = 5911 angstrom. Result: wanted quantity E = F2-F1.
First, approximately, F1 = 17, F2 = -1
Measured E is -18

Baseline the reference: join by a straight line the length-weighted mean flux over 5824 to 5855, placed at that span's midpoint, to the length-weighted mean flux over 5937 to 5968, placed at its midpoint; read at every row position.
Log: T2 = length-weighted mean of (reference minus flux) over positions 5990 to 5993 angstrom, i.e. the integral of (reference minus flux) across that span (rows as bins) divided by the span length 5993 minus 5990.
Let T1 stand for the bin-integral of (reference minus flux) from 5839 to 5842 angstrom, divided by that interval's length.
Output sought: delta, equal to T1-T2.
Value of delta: -3.0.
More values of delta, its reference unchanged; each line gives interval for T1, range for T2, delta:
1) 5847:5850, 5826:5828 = 2.1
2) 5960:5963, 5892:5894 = -3.9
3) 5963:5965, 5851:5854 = -0.6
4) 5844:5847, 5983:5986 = -1.9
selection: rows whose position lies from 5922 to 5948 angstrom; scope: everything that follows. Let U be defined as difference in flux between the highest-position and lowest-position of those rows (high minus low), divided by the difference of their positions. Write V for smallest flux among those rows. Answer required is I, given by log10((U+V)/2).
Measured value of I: 0.932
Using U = -0.01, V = 17.1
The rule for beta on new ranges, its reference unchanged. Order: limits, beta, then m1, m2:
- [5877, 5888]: 2.2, 5886.89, 5884.7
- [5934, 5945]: -4.9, 5934.53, 5939.5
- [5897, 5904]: 1.2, 5901.82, 5900.6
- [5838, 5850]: 8.3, 5849.06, 5840.8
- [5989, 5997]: -5.2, 5989.44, 5994.6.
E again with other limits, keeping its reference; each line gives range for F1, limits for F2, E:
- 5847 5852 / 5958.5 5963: 25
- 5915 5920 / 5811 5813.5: 3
